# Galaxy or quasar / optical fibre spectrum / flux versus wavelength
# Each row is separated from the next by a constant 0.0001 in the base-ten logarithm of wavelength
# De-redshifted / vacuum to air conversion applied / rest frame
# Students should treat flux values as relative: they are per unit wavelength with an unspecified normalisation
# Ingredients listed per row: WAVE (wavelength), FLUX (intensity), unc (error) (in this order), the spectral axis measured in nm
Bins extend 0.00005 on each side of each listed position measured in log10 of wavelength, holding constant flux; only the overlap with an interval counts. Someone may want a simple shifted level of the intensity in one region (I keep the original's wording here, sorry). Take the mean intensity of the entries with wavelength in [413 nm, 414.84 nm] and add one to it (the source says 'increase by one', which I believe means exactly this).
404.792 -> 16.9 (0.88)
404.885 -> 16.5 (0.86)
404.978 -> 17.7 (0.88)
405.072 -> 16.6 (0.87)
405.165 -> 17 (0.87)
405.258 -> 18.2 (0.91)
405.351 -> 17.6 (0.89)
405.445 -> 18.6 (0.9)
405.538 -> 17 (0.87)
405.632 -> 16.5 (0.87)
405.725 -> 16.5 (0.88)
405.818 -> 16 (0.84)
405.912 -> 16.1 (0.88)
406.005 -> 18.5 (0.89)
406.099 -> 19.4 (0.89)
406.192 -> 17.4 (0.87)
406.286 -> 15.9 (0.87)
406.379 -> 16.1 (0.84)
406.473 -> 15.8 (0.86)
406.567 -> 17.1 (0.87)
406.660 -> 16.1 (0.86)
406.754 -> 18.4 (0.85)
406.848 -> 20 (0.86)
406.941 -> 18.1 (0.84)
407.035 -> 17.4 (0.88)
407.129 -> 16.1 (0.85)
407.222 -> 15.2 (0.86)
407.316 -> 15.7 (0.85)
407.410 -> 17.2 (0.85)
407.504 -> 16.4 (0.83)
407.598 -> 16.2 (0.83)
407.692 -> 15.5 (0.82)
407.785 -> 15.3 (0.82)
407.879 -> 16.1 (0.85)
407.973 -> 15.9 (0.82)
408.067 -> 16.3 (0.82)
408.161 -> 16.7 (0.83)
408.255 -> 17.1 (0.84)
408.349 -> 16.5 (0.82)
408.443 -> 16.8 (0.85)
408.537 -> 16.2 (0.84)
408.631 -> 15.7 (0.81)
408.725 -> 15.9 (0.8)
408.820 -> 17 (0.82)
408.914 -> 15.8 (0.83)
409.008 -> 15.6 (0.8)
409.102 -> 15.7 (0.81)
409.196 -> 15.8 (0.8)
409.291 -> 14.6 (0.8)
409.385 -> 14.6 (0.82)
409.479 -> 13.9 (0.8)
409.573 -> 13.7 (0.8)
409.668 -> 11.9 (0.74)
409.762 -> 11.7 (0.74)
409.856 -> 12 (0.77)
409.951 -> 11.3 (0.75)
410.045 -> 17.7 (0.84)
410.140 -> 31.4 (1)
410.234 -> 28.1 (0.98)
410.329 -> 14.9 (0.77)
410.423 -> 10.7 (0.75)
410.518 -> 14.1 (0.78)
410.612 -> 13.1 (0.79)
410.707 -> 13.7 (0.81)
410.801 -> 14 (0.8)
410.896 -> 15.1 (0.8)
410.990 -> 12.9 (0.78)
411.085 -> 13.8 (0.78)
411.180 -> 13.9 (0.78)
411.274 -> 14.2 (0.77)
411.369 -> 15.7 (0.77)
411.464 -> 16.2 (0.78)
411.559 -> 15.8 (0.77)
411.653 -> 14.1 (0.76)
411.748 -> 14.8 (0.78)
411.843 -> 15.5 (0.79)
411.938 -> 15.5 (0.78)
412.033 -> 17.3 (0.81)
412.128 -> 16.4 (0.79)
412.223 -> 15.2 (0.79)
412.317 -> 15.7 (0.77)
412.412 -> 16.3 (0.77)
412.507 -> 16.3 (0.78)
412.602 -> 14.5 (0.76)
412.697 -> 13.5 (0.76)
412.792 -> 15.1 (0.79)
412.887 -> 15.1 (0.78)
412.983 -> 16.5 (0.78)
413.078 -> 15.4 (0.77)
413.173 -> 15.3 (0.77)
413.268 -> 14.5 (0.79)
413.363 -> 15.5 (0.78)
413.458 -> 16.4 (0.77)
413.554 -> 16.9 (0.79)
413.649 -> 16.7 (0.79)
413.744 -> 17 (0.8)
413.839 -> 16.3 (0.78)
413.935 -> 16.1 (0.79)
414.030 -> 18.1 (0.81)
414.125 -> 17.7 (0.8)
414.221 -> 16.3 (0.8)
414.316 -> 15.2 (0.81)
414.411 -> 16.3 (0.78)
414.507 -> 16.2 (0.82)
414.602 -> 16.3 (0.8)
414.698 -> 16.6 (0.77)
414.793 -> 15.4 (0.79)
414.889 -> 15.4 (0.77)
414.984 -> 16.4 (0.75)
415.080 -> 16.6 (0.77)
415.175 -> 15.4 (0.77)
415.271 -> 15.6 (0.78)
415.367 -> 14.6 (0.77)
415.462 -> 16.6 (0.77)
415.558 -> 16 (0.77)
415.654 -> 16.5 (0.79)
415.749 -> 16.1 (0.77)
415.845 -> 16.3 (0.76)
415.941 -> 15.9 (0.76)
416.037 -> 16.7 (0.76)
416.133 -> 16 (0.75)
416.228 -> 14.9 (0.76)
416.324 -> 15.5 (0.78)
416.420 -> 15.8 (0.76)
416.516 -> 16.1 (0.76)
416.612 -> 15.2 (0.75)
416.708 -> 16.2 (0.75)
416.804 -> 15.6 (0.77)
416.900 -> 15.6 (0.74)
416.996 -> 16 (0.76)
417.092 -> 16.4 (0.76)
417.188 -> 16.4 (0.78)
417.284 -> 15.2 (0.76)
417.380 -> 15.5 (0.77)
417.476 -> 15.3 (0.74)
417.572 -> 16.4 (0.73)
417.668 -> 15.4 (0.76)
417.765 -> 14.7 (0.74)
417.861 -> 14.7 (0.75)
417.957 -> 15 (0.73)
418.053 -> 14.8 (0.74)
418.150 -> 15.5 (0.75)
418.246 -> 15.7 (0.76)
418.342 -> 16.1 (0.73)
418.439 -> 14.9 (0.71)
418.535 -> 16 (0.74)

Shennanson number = 17.2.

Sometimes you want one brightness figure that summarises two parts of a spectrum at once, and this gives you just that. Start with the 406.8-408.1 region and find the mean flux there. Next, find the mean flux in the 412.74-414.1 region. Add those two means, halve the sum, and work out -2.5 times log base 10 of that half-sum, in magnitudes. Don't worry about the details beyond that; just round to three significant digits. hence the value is -3.03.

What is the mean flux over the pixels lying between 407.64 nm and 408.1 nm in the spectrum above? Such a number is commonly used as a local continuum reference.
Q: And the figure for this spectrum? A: 15.8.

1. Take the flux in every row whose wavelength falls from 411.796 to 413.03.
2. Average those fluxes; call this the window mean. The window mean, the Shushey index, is 15.6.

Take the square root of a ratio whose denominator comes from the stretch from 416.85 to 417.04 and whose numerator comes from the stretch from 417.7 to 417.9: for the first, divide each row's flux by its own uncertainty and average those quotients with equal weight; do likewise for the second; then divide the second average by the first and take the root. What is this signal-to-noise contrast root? 0.97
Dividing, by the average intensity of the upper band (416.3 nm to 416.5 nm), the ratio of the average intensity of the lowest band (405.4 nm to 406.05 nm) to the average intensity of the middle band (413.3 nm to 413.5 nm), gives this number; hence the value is 0.068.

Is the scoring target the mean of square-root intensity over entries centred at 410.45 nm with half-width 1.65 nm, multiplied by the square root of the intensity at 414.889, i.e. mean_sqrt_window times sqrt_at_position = 15.26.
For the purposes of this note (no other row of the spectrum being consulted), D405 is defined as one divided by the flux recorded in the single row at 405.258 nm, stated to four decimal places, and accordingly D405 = 0.0549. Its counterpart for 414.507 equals 0.0617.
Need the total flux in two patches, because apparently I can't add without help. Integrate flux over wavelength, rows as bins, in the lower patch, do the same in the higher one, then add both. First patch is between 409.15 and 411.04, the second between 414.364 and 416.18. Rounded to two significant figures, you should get 58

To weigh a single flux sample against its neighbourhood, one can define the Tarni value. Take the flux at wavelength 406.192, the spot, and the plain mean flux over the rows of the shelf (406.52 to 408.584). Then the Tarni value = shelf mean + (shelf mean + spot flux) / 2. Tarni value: 33.7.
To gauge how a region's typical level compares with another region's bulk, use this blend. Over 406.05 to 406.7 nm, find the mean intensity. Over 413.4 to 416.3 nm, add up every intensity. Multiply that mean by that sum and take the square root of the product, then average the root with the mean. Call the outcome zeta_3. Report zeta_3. 54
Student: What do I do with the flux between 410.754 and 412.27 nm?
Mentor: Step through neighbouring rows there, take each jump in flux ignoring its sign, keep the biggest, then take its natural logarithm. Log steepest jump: 0.79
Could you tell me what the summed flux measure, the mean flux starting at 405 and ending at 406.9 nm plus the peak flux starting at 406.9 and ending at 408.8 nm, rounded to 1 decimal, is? 35.3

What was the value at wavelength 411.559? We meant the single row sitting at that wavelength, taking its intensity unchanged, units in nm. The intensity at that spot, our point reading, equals 15.8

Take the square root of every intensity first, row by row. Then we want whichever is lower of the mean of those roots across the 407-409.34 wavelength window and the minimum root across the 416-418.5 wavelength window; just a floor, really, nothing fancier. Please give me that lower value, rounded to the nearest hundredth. 3.83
